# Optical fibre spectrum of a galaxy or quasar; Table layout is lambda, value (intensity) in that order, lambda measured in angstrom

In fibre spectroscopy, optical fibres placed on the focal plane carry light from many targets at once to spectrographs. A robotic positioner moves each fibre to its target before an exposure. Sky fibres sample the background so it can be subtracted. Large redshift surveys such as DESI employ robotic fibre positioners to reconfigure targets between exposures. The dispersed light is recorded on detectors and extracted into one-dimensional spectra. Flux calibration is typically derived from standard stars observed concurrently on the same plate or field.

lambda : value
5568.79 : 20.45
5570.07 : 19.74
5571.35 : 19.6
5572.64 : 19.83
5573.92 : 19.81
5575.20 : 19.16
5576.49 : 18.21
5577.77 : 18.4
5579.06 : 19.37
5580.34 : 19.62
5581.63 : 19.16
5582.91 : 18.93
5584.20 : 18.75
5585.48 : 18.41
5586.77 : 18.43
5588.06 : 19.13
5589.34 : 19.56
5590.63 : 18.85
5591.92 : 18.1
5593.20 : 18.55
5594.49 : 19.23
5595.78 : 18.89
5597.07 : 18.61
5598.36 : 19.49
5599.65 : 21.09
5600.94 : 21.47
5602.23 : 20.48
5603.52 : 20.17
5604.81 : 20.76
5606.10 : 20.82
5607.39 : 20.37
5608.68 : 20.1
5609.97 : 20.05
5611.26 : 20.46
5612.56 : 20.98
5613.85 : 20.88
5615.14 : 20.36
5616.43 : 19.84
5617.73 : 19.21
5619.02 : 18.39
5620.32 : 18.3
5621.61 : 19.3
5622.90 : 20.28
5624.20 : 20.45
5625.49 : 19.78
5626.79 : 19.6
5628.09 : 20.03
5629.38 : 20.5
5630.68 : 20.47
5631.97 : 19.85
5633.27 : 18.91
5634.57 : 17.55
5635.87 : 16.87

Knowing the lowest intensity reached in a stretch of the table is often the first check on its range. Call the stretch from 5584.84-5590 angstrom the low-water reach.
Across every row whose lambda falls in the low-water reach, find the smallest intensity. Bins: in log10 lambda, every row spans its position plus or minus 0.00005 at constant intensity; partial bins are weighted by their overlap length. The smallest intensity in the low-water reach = 18.41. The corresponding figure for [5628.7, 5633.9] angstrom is 18.91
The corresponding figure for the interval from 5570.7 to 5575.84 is 19.16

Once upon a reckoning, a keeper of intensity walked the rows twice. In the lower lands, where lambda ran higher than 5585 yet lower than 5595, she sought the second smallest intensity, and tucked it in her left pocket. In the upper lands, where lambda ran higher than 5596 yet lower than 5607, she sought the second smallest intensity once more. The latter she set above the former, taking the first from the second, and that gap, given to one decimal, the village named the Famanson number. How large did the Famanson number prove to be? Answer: 1.1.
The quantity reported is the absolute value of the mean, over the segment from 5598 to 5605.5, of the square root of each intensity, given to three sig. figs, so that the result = 4.54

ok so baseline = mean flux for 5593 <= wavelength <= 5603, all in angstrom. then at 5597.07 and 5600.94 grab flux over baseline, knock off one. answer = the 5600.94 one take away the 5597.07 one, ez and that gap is 0.145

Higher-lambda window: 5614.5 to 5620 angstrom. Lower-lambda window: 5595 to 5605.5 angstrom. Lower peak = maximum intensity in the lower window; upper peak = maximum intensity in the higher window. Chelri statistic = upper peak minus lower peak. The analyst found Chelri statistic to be -1.1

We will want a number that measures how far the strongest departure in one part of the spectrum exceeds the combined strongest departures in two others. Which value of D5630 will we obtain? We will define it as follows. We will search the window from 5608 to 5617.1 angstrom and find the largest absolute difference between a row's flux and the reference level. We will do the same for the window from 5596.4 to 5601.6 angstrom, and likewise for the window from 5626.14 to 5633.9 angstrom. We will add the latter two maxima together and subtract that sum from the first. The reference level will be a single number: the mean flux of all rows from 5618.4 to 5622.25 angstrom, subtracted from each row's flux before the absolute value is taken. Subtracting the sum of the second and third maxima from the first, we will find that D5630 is -2.3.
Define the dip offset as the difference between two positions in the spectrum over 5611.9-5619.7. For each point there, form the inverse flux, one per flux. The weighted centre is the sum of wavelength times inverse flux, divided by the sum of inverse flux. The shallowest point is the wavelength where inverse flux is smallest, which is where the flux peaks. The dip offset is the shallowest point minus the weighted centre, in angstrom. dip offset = -3.3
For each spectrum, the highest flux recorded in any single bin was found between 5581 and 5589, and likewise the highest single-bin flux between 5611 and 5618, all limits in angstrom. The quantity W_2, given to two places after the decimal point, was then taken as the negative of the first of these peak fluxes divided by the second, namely -0.91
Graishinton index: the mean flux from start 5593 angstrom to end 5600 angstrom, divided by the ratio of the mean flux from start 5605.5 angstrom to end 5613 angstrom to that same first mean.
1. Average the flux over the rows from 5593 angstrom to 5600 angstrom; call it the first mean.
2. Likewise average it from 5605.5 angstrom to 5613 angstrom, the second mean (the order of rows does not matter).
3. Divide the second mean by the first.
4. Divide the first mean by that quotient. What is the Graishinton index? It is 18.2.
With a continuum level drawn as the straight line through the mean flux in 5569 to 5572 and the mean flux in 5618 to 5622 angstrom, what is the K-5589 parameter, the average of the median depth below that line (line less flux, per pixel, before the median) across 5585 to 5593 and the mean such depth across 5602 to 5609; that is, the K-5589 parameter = -0.4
